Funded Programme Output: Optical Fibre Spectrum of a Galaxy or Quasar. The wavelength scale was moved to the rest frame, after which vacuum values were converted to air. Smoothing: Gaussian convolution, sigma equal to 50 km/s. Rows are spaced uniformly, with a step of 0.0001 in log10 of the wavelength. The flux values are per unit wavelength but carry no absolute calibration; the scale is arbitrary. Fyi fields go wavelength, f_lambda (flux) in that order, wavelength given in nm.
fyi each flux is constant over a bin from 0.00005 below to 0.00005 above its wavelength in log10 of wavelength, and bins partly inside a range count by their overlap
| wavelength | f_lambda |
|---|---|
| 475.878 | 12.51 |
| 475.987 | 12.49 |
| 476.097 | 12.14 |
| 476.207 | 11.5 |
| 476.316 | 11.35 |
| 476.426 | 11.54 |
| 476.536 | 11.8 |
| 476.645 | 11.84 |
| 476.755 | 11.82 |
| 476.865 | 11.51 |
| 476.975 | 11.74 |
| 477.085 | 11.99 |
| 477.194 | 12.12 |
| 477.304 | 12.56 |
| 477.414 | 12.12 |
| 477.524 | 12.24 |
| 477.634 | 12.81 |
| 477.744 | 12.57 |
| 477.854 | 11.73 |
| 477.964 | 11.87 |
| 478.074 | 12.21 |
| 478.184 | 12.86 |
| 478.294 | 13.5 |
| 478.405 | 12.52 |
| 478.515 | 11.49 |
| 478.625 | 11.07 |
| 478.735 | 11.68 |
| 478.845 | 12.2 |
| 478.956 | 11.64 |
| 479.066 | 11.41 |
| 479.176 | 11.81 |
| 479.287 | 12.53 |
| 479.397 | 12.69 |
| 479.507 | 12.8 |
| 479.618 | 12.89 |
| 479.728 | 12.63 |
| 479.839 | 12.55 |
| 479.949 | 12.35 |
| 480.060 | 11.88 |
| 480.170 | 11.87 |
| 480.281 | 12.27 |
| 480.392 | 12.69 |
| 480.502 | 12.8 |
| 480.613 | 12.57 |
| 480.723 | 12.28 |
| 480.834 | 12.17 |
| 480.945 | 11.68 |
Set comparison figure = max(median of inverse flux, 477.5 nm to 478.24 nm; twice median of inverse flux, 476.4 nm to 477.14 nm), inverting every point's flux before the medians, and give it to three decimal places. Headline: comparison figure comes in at 0.169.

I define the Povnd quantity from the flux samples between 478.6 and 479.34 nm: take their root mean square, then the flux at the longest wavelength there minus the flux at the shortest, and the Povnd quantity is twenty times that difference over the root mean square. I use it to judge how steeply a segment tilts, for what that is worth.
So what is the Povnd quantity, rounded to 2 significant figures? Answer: 2.5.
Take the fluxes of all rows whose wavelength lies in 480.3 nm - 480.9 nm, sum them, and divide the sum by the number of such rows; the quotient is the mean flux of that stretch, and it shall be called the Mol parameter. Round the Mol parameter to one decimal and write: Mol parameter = 12.5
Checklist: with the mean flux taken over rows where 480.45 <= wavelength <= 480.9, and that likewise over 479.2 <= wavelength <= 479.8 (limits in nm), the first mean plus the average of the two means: 25.0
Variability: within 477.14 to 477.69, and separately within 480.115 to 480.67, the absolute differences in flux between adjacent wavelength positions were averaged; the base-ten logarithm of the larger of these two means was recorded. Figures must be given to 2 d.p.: -0.41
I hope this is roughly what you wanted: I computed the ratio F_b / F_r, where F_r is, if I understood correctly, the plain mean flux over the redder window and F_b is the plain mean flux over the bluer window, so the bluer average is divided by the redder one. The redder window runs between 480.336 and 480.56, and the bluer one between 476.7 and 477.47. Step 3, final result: 0.94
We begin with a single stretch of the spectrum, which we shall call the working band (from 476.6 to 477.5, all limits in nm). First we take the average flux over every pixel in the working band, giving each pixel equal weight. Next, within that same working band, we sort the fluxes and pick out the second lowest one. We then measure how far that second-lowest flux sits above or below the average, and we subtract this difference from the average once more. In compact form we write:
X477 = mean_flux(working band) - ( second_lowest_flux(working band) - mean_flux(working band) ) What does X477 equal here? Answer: 12.2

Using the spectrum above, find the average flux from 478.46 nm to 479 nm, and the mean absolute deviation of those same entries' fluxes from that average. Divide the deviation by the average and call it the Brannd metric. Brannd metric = 0.0231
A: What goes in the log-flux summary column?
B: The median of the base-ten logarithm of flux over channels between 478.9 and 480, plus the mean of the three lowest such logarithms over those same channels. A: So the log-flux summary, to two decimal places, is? 2.16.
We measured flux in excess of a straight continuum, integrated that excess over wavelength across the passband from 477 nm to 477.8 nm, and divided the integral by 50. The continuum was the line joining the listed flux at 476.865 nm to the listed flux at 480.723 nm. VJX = 0.011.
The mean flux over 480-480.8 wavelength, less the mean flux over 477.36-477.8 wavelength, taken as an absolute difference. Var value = 0.10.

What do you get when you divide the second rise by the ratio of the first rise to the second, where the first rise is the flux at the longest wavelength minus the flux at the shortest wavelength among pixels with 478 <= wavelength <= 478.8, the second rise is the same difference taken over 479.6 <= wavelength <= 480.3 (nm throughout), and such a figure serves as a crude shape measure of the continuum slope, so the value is -0.7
